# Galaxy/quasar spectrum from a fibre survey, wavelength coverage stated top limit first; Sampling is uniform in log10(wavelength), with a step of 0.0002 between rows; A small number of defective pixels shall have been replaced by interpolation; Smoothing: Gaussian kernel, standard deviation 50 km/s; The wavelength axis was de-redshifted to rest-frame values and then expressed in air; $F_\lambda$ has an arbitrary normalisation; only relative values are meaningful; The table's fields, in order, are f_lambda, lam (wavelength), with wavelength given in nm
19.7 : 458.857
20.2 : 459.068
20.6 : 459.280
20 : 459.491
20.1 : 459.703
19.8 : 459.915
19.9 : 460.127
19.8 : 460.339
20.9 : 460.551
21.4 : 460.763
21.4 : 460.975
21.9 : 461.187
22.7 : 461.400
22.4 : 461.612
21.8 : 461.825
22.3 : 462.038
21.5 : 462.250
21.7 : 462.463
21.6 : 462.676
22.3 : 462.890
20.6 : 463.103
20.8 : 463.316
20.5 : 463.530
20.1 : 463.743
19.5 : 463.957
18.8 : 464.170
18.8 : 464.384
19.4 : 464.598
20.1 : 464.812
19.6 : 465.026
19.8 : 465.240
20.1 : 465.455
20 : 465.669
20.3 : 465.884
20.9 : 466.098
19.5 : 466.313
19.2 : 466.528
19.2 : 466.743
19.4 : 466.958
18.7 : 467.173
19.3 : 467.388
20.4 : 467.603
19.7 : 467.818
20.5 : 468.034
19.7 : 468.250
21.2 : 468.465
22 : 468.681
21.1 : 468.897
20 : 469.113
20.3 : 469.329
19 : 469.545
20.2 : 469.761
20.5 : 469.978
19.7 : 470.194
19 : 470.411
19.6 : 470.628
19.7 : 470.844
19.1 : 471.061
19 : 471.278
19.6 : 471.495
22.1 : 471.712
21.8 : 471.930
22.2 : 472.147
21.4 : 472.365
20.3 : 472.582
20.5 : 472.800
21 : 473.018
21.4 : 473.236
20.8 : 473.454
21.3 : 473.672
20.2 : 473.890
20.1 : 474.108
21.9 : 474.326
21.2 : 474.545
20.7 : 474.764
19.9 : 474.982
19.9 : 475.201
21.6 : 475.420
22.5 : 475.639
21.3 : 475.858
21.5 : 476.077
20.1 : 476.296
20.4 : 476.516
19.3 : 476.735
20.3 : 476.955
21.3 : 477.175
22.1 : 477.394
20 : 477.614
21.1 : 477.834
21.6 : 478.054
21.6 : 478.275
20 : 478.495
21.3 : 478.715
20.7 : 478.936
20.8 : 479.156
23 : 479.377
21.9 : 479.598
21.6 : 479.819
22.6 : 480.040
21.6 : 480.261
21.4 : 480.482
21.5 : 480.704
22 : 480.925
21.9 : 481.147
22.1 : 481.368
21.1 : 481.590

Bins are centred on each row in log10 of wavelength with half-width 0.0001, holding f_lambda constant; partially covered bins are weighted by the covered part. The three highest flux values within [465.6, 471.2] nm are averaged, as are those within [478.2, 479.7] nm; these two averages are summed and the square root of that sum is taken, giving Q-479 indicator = 6.60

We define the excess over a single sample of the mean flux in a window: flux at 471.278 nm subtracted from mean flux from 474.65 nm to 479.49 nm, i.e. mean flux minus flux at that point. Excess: 2.0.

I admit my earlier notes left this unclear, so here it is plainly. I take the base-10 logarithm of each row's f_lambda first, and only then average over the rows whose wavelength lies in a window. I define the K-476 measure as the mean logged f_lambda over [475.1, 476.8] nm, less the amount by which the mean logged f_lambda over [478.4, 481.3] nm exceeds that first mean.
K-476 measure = 1.30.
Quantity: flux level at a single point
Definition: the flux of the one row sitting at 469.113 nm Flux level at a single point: 20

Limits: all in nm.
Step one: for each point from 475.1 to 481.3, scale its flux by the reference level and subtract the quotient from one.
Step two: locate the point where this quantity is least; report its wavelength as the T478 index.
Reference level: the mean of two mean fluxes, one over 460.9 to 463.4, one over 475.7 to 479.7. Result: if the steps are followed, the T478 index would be 479.377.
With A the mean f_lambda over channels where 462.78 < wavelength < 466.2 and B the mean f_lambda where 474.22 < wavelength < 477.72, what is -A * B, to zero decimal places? -420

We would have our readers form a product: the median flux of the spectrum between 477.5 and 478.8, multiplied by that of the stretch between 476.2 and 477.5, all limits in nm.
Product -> 431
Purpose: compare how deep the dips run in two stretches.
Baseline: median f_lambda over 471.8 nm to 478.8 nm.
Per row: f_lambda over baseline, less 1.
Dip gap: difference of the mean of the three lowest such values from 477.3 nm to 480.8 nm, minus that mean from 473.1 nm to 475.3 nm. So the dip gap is 0.013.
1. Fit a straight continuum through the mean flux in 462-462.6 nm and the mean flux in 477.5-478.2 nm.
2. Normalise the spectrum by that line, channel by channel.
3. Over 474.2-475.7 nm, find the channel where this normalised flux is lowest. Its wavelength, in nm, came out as 474.982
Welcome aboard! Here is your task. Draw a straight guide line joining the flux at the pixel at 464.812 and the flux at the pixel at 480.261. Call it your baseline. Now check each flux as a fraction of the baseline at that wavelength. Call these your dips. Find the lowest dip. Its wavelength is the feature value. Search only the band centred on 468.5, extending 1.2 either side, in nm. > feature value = 469.545 nm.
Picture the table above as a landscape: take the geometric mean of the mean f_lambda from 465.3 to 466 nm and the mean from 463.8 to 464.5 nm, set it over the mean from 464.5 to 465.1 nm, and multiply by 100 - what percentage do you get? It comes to 99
